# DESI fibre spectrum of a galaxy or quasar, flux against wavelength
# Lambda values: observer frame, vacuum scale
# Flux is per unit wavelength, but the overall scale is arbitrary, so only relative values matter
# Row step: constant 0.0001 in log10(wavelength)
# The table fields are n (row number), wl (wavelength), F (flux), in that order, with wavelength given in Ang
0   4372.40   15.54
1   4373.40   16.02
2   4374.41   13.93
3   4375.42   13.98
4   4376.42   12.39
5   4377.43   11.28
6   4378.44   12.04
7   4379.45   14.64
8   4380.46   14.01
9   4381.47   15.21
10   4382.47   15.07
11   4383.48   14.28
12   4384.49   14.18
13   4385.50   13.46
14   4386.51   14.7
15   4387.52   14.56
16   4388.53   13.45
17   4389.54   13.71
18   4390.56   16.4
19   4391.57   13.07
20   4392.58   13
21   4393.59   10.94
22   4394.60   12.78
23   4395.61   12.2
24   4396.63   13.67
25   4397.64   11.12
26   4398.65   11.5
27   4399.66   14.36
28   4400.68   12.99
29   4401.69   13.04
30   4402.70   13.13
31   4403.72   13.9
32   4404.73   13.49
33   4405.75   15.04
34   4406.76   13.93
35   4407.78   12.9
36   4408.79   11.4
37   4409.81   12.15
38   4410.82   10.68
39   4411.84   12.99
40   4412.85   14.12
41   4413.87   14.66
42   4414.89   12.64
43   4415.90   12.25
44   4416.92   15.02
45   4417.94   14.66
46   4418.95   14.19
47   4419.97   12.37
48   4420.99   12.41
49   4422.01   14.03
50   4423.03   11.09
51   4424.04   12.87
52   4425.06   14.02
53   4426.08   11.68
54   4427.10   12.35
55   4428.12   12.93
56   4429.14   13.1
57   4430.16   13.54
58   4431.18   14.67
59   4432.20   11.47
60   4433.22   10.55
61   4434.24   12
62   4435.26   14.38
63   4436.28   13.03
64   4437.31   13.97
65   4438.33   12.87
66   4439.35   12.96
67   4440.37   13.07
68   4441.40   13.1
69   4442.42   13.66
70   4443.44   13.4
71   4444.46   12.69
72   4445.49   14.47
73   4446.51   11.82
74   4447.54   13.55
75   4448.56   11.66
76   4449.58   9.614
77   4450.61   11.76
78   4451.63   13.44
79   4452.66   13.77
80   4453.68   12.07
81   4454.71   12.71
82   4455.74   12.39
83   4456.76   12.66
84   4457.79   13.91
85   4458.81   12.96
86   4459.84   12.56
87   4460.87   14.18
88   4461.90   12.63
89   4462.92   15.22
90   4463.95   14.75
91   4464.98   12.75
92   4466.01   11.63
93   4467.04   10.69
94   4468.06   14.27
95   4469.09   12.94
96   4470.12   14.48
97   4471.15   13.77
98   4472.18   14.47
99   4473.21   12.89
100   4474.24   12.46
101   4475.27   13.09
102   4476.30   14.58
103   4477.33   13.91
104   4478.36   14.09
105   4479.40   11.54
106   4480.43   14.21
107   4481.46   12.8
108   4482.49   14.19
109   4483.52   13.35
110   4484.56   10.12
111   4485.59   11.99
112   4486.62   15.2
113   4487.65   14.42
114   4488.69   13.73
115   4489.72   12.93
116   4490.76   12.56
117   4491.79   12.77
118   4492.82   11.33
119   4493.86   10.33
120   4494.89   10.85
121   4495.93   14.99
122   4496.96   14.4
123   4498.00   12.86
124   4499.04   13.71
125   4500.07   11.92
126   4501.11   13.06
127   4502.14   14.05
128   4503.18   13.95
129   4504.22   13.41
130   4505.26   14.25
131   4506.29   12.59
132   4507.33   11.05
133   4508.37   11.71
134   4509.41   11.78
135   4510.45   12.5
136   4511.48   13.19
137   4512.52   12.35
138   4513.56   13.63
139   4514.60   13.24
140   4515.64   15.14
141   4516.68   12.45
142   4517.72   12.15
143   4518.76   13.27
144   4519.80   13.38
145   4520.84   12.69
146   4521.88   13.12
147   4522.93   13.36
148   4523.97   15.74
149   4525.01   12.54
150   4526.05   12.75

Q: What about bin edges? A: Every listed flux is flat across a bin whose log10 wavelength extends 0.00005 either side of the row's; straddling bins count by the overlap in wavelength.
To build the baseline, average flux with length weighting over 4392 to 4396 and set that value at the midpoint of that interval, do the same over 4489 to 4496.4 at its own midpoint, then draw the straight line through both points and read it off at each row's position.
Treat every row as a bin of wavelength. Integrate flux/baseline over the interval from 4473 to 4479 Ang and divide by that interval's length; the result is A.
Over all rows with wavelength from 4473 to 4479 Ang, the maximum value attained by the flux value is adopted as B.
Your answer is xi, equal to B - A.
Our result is 13.5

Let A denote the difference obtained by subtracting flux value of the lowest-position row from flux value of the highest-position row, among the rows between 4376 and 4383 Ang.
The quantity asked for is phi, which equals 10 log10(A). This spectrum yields 4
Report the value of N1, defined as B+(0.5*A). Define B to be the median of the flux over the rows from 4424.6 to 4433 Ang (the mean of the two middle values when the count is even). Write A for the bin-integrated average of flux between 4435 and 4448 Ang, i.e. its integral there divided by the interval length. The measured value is 19.7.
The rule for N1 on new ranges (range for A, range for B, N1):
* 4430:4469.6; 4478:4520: 19.5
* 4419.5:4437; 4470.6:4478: 20.1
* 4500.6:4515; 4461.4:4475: 19.4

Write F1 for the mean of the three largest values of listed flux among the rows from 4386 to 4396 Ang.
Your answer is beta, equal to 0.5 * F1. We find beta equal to 7.6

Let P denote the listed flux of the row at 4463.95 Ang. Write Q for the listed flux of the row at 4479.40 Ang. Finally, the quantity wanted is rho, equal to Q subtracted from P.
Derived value 3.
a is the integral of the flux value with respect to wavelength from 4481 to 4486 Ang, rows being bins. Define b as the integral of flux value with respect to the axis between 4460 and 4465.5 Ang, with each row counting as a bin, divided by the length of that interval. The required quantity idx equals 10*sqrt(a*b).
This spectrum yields 294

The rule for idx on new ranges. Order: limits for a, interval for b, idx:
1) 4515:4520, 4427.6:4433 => 294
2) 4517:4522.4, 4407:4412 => 290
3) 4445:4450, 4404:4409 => 288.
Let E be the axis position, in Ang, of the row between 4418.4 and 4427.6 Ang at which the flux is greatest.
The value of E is 4418.95 Ang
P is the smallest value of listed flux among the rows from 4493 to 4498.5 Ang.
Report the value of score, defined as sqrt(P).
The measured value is 3.21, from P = 10.33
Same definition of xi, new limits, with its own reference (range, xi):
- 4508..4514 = 12.6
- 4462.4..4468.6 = 14.1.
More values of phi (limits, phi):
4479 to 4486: -3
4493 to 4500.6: 2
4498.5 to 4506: -3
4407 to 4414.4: 2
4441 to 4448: -3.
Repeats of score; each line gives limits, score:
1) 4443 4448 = 3.44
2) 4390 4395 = 3.31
